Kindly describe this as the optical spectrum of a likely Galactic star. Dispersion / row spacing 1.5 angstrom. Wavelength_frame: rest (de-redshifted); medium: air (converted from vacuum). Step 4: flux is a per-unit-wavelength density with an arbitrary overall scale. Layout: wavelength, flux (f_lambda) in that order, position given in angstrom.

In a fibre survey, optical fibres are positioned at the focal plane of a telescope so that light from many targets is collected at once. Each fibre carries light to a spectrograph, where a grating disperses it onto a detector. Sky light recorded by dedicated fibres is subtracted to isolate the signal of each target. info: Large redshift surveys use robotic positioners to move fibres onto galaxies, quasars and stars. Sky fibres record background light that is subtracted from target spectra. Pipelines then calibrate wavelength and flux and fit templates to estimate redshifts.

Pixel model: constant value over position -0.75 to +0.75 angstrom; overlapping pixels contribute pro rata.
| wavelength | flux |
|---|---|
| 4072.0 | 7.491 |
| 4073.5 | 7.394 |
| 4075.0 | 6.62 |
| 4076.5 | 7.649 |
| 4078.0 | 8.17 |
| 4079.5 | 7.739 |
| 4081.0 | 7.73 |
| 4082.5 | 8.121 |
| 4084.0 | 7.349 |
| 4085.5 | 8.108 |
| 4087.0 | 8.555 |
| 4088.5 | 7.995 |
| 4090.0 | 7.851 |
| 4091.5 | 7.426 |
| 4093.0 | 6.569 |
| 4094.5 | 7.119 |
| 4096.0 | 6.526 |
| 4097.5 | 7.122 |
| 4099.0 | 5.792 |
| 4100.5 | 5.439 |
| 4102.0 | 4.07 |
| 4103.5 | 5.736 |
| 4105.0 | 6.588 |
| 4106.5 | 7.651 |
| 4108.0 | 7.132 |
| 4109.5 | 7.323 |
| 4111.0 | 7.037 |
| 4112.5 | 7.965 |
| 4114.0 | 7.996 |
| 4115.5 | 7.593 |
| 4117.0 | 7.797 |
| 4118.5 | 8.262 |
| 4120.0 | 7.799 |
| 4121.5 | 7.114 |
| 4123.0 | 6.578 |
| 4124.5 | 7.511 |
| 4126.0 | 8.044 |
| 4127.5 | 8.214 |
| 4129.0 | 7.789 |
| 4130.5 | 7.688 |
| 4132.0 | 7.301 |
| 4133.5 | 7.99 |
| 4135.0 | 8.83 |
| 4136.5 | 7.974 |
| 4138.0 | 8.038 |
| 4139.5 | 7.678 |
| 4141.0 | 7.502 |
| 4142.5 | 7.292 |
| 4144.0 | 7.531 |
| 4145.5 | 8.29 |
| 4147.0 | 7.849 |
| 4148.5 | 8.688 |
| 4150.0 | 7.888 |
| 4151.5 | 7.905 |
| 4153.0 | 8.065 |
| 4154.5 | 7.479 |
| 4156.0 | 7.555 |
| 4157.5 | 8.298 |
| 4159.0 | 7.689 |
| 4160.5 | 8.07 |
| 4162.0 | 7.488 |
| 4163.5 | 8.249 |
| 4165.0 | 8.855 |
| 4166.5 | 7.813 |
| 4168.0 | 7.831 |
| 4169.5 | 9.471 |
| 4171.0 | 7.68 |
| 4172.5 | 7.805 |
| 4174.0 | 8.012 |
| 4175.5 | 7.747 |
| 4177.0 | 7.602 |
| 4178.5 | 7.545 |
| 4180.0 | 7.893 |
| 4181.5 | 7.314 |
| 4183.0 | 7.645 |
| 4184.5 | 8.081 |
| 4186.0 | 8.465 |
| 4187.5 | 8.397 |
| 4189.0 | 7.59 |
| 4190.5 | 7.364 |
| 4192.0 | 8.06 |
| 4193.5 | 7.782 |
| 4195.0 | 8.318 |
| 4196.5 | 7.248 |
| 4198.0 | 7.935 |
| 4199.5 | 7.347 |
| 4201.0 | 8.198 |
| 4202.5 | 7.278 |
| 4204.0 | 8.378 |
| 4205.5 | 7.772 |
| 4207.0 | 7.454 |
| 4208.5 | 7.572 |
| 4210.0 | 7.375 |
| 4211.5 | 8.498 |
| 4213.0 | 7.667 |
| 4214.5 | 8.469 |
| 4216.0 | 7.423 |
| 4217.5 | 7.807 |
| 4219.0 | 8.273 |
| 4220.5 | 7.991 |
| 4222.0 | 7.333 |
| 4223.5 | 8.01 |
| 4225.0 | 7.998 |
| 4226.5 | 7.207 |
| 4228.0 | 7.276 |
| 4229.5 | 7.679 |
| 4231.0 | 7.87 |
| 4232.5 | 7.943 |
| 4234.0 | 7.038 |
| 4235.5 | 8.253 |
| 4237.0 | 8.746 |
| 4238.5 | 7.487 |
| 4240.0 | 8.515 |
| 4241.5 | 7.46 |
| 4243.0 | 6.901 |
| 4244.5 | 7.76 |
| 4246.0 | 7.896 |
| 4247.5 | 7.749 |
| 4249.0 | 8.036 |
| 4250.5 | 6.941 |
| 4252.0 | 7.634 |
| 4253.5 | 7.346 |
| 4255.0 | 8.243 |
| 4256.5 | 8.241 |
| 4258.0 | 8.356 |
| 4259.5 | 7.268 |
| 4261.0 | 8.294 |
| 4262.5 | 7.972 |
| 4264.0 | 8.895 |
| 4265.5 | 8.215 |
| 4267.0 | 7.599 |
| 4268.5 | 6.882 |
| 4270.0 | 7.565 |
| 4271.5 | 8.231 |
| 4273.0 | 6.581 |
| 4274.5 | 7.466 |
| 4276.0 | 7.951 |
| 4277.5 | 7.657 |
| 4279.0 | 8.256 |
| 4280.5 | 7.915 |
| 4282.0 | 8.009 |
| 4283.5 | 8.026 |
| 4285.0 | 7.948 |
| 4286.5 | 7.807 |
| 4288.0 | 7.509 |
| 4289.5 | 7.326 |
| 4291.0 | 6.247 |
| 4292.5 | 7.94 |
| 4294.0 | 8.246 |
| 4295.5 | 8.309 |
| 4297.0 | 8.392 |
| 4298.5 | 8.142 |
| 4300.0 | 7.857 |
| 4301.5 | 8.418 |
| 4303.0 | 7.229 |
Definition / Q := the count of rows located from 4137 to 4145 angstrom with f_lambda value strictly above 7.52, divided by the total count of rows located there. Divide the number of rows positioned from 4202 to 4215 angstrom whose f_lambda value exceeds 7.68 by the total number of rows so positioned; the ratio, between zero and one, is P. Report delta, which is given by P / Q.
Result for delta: 0.74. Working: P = 0.44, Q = 0.60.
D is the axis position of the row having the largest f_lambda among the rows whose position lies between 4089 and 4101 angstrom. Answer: 4090.0 angstrom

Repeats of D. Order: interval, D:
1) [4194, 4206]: 4204.0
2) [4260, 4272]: 4264.0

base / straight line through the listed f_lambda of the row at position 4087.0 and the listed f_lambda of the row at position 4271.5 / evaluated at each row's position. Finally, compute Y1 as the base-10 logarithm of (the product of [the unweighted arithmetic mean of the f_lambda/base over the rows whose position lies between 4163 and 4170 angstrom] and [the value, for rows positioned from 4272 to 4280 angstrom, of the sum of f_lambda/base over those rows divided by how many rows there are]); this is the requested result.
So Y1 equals -0.034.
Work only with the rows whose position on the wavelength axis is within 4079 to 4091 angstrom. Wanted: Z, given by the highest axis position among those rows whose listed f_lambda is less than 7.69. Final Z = 4084.0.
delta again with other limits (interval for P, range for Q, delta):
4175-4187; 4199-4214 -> 0.83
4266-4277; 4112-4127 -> 0.41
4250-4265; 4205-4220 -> 0.86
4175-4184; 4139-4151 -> 0.44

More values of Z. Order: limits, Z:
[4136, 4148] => 4144.0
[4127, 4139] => 4132.0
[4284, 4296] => 4291.0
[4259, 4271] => 4270.0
